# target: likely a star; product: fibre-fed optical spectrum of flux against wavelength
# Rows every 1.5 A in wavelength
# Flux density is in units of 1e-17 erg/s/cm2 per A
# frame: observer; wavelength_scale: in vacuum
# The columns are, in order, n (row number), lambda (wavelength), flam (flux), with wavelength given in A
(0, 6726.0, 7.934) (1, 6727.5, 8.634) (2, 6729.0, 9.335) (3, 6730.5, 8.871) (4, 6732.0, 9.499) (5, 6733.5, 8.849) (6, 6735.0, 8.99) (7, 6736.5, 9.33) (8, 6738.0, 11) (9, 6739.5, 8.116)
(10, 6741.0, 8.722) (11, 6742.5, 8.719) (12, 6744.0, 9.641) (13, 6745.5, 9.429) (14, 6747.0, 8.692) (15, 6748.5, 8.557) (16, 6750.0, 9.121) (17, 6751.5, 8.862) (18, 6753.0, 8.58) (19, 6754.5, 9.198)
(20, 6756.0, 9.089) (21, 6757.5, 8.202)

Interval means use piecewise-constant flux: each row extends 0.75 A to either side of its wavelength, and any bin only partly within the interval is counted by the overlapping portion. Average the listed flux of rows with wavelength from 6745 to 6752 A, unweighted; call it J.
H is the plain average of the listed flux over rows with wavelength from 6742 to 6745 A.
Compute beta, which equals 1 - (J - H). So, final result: 1.25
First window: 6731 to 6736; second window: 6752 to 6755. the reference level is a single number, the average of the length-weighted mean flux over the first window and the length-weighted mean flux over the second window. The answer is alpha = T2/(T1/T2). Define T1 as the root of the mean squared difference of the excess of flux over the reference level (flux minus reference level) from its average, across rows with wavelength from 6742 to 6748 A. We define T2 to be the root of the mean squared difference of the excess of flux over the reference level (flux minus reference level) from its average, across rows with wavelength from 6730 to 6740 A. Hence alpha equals 1.6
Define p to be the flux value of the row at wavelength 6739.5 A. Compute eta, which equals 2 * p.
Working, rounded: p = 8.116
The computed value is 16.2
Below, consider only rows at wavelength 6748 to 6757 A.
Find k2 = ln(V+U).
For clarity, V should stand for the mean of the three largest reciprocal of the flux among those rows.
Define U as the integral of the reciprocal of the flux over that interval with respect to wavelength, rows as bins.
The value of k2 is 0.121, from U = 1.01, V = 0.115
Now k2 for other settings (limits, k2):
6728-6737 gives 0.095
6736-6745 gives 0.094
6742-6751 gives 0.108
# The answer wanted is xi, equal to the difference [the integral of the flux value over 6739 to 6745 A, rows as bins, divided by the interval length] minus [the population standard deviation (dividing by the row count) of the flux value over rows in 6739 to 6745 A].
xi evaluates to 8.31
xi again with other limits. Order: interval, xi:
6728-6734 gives 8.84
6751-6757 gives 8.67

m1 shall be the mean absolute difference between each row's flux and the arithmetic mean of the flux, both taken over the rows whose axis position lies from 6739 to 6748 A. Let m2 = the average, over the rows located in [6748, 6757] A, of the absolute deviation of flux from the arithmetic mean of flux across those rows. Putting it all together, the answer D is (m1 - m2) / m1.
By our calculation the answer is 0.5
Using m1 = 0.432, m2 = 0.23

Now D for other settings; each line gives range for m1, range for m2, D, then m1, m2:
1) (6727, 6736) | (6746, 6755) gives 0.1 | 0.258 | 0.23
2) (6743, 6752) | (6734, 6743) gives -1.0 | 0.347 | 0.68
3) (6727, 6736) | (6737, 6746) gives -1.9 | 0.258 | 0.75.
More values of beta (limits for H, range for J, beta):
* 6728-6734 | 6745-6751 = 1.19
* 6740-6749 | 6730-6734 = 0.89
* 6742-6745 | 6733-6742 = 1.01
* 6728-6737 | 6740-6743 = 1.43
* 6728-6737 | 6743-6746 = 0.61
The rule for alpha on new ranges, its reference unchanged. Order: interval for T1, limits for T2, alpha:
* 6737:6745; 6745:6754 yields 0.1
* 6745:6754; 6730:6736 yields 0.2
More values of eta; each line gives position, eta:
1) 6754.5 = 18.4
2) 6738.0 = 22.0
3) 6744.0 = 19.3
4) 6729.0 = 18.7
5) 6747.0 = 17.4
